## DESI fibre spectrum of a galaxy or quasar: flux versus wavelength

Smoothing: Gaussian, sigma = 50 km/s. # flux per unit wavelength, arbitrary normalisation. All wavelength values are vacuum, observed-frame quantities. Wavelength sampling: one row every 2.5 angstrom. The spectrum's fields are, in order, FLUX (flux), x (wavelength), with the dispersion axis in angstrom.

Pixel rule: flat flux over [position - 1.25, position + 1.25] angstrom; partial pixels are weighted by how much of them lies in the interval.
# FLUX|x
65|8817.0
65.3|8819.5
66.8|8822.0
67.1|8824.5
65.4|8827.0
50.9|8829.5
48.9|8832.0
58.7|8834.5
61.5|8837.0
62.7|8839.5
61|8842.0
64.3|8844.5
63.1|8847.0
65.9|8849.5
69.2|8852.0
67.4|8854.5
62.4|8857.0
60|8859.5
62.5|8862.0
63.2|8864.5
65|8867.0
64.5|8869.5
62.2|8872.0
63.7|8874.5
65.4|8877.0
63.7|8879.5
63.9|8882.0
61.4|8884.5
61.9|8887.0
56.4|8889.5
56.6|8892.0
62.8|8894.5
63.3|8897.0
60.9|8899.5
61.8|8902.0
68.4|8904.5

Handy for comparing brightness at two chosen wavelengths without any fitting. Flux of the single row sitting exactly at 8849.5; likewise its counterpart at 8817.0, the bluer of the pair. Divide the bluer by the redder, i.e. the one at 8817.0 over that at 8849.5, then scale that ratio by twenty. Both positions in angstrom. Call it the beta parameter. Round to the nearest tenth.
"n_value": 19.7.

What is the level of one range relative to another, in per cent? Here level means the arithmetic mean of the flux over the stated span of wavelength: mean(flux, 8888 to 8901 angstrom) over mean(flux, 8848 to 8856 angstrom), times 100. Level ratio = 89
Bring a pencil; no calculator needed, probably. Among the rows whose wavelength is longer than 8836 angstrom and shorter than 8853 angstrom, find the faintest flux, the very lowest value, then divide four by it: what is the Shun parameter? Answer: 0.0656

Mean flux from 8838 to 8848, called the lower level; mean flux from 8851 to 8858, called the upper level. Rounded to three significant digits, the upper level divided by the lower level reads 1.06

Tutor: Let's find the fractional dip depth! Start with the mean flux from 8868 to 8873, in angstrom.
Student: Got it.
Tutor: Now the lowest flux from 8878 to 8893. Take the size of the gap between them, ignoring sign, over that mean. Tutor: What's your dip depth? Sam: 0.11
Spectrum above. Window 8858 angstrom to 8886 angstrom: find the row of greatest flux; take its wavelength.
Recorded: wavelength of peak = 8877.0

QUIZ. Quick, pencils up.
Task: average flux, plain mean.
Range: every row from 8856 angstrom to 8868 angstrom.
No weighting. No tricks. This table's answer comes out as 62.6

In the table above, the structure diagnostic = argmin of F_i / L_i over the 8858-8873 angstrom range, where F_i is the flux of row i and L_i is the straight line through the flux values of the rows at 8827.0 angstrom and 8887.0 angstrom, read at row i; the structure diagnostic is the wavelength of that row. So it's 8859.5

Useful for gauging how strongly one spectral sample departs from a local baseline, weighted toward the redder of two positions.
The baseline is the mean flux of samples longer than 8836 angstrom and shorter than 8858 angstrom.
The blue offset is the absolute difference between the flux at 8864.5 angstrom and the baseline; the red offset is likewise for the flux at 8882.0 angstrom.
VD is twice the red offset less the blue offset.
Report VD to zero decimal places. 0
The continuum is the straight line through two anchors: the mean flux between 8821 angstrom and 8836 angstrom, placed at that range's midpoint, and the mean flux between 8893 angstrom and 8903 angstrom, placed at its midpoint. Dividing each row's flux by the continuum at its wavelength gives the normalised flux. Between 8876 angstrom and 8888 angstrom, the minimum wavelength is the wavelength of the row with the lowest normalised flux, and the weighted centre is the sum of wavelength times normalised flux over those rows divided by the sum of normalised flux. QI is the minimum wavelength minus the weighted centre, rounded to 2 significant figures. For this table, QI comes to 2.6 angstrom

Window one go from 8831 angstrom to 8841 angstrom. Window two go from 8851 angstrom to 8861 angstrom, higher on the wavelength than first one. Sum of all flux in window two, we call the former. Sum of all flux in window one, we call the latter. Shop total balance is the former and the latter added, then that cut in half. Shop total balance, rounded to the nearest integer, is 245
